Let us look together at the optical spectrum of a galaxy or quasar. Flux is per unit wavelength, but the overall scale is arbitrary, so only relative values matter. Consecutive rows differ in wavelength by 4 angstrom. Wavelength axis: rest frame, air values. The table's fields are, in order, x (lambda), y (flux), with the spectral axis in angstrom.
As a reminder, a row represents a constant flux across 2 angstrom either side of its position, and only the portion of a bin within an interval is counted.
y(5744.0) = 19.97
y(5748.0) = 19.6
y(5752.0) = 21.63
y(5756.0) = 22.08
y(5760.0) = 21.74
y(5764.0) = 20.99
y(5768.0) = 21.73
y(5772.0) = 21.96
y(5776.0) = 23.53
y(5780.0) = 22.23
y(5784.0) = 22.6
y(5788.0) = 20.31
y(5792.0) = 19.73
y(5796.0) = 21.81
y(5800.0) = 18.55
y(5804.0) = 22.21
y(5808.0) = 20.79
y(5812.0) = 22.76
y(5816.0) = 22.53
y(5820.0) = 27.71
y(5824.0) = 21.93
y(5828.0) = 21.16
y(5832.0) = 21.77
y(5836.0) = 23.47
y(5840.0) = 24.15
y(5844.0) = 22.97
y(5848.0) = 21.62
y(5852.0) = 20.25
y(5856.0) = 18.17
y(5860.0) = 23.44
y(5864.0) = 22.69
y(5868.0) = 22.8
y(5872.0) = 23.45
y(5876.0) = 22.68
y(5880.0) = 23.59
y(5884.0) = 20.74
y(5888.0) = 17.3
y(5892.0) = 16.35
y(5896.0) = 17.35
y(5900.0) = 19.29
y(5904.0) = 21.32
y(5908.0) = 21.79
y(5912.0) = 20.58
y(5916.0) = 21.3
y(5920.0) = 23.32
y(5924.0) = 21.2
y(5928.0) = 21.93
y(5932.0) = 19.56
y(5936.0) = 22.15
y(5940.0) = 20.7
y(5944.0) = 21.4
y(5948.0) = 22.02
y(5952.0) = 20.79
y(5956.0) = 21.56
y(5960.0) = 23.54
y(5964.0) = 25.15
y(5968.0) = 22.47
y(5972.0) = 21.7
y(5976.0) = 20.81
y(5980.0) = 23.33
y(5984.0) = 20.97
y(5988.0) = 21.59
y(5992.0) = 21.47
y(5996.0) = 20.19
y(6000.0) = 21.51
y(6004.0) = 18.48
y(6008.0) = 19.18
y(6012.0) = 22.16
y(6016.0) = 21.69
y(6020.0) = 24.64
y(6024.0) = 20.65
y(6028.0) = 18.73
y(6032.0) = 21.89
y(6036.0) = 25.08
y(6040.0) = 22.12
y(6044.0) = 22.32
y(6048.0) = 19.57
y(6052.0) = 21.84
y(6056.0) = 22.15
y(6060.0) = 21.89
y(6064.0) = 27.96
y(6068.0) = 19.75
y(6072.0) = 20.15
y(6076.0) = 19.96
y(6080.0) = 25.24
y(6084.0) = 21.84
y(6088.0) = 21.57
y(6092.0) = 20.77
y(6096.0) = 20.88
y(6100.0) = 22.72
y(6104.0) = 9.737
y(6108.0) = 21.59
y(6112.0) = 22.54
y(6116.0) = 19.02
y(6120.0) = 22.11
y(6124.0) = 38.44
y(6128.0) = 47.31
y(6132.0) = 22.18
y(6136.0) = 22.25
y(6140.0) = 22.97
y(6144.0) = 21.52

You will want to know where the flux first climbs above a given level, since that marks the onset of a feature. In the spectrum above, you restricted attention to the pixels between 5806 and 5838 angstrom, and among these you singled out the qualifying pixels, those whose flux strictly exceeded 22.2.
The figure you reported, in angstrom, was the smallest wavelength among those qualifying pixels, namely 5812.0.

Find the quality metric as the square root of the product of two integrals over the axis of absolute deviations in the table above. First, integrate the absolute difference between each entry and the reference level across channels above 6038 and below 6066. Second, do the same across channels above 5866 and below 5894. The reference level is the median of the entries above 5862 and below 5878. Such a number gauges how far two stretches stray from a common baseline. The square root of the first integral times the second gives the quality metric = 54.1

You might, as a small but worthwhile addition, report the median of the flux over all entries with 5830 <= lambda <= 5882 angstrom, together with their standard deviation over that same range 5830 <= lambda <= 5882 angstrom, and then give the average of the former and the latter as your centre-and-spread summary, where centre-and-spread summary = 12.2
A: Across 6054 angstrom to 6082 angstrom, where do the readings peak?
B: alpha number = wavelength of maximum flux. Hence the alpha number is 6064.0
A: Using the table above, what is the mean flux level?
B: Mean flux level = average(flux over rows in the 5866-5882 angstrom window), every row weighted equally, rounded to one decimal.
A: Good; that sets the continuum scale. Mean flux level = 23.1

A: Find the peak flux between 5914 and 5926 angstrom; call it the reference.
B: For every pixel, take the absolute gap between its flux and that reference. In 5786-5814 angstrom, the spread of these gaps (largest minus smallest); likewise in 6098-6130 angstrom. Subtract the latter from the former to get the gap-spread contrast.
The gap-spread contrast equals -19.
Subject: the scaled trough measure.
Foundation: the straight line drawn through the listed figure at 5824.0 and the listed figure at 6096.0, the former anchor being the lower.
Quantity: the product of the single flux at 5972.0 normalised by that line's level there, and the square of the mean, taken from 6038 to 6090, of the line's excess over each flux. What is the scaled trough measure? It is 1.1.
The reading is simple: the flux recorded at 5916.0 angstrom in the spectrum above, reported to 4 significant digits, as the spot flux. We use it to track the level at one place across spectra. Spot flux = 21.30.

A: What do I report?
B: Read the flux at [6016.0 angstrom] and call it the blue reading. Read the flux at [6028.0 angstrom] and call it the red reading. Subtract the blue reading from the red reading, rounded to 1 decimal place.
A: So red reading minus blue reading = -3.0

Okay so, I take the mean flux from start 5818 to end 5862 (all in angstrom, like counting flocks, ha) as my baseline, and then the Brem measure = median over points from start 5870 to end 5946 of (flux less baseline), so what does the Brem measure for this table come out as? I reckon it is -1.1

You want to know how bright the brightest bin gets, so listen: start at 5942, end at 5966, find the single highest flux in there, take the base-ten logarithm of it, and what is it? 1.40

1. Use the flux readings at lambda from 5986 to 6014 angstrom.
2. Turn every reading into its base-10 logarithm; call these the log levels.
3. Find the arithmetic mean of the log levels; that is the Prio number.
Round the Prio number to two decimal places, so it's 1.31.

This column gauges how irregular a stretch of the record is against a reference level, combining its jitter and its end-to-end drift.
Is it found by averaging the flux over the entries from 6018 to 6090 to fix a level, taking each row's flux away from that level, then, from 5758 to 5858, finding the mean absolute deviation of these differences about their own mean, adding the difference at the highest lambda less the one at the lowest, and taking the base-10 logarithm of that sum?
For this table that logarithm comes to 0.68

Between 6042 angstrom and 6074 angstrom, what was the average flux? 22.0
